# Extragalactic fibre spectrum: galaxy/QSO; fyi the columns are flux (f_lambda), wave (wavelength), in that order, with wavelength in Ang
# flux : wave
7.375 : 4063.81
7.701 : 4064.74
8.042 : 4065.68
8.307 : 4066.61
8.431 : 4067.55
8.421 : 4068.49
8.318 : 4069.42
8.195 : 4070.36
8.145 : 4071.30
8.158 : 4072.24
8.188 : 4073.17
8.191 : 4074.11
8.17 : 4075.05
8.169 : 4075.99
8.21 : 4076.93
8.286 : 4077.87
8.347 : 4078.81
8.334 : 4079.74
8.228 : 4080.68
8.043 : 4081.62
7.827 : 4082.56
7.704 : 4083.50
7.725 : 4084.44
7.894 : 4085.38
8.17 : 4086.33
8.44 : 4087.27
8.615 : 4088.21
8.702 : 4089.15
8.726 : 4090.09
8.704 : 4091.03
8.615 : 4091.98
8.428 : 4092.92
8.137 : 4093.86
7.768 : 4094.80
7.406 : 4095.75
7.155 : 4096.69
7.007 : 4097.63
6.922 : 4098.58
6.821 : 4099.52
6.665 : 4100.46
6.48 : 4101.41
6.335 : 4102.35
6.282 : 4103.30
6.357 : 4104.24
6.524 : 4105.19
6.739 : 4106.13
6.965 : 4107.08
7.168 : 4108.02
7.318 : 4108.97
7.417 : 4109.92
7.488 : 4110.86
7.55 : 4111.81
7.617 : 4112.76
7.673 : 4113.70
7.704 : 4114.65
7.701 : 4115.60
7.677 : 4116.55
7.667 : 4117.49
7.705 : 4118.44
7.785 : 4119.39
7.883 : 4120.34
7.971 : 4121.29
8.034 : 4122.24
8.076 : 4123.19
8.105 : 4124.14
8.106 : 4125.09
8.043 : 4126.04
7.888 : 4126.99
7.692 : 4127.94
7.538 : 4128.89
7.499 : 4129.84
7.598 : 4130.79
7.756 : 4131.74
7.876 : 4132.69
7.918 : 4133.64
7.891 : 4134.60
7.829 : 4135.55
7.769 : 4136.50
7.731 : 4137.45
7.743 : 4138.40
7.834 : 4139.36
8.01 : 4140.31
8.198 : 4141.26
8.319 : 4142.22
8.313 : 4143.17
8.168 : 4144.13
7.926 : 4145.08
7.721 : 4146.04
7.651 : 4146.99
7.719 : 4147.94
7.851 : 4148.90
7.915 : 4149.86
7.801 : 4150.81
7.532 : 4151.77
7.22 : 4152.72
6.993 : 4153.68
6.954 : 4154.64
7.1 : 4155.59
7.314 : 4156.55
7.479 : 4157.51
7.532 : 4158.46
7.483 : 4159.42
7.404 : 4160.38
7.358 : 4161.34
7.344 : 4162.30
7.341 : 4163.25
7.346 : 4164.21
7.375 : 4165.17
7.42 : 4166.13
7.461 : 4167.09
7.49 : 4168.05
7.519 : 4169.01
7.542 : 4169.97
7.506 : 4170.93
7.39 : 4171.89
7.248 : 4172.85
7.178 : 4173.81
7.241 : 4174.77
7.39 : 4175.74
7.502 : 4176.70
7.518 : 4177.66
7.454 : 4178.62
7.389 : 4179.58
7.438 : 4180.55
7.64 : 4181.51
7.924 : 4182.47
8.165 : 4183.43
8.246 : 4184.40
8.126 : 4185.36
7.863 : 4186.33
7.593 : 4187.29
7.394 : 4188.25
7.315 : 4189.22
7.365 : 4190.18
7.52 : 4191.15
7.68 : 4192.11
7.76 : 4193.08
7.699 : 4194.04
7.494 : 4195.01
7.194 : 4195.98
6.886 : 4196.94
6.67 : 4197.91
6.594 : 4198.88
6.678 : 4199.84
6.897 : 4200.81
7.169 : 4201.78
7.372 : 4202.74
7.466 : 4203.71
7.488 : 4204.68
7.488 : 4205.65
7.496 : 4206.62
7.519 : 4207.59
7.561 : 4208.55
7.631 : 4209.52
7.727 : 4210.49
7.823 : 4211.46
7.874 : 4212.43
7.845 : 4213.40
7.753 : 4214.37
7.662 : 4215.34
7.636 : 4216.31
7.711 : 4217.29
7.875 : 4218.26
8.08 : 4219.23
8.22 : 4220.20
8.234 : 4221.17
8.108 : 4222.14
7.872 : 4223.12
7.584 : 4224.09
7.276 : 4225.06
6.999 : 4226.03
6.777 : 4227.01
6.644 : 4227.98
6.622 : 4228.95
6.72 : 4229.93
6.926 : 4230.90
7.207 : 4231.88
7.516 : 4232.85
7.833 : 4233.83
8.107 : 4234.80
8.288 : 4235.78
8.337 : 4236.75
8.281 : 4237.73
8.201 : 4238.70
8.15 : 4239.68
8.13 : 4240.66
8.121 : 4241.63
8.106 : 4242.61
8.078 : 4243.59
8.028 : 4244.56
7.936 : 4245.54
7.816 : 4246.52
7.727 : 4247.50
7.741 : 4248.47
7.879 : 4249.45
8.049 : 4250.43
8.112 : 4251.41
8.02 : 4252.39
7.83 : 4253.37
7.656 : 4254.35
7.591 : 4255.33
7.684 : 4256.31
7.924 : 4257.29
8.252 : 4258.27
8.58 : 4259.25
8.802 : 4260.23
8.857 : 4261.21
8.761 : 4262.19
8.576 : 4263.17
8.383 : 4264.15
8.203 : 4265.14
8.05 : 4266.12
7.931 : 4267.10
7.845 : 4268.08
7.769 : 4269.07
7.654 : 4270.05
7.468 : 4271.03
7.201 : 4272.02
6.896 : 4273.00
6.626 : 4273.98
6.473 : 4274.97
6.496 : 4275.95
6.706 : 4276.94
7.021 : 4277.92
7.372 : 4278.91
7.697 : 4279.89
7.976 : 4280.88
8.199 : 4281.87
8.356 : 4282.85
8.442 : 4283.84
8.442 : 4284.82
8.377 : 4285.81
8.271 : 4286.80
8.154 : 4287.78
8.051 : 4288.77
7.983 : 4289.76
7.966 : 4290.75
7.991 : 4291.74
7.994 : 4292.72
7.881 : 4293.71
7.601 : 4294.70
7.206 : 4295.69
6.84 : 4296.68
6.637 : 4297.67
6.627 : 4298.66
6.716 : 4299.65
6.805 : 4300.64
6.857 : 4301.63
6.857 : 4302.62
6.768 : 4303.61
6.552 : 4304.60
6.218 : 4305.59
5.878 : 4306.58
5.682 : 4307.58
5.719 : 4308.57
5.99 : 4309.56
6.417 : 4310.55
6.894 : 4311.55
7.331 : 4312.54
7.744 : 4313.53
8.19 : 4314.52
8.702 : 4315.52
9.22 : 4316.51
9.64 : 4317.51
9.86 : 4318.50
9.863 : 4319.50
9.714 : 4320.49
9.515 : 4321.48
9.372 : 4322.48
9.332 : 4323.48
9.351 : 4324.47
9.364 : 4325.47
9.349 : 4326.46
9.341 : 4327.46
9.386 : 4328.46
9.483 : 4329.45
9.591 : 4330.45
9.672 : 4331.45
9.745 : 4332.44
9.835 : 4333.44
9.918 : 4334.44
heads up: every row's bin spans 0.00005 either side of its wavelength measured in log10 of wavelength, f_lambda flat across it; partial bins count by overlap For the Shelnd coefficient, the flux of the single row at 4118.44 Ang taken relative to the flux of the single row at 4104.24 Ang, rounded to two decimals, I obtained 1.21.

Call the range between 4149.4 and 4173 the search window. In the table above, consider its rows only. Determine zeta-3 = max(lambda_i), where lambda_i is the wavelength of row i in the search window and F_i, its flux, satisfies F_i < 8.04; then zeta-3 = 4172.85 Ang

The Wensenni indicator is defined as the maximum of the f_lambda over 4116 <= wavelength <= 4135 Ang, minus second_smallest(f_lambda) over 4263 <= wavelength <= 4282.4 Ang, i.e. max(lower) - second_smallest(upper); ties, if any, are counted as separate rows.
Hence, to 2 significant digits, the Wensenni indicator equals 1.6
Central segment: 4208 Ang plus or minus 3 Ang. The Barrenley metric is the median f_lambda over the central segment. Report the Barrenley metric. 7.5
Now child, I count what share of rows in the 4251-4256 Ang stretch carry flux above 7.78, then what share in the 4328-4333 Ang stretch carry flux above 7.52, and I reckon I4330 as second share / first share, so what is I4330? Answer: 1.7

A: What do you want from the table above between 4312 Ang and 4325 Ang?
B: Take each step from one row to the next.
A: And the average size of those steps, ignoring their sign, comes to 0.26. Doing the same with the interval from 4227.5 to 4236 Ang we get 0.21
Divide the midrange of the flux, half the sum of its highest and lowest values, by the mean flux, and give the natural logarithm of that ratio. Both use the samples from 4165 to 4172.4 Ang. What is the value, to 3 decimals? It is -0.001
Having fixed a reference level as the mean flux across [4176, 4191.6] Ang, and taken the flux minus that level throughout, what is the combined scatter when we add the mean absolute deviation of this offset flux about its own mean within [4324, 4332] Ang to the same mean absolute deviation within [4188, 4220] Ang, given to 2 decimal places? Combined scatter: 0.38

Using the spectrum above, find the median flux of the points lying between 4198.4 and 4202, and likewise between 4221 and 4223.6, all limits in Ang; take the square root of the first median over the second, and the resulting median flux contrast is 0.91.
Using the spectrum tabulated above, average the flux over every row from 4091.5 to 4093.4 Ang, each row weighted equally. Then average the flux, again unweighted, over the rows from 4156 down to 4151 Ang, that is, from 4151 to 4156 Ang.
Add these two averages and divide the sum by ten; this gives 1.57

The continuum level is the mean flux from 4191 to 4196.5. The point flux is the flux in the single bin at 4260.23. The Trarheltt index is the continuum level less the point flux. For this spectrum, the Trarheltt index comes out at -1.2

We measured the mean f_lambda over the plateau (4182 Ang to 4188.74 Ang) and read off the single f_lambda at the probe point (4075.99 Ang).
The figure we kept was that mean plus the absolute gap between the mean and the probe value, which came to 8.17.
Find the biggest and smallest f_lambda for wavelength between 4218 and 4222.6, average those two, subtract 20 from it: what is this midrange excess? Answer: -11.95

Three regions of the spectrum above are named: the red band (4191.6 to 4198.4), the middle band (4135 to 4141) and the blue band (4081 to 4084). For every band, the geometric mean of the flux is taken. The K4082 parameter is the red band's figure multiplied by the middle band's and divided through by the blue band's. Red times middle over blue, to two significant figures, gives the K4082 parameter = 7.3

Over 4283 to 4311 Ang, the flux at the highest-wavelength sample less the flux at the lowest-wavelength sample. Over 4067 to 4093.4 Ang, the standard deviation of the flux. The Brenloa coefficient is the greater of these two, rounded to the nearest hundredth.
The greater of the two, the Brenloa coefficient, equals 0.27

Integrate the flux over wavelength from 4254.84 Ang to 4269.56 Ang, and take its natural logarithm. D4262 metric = 4.80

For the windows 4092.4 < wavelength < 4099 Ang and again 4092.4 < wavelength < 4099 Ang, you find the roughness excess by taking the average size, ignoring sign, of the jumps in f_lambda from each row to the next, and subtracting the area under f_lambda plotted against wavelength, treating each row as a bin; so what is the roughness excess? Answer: -50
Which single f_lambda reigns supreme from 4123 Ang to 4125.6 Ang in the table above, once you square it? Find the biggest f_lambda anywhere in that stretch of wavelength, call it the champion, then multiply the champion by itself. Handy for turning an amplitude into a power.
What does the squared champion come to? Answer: 66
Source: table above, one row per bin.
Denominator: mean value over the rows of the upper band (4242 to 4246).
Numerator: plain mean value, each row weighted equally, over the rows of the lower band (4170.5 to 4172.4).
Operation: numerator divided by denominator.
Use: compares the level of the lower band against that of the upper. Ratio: 0.93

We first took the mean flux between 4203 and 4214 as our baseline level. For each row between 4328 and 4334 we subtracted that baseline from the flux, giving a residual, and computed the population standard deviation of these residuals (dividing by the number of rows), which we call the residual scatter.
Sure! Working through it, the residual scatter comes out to 0.15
